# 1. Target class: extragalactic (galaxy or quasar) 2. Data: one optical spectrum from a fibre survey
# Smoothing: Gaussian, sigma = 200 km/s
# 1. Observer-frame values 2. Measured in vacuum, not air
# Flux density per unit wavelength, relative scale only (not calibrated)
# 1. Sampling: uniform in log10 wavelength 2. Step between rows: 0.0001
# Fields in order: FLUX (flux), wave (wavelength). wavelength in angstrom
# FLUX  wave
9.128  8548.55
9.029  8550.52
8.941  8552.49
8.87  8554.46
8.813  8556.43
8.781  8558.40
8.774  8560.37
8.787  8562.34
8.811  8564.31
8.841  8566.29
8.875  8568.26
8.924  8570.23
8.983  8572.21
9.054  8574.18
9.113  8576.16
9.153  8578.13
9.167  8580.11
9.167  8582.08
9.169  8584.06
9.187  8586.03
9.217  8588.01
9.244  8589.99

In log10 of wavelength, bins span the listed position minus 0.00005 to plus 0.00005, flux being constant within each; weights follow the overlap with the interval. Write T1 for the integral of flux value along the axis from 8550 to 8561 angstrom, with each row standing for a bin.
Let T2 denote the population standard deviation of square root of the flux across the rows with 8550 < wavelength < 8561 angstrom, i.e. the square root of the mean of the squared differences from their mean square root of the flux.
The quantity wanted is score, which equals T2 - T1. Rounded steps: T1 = 98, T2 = 0.0154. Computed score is -97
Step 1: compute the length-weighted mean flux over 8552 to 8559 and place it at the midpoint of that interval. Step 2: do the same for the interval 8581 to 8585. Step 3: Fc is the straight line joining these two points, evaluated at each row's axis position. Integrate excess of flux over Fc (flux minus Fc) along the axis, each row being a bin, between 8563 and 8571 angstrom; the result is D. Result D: -1.01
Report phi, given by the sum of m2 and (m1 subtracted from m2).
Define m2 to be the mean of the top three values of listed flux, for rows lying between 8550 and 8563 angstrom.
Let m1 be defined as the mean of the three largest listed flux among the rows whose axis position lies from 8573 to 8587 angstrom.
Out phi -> 8.7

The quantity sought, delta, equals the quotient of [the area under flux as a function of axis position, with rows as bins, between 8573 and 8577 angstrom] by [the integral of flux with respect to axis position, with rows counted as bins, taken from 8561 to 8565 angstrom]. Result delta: 1.03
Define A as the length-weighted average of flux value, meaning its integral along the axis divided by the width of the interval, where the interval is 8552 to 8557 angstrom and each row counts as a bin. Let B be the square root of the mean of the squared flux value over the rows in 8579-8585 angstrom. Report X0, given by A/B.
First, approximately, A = 8.87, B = 9.17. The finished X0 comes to 0.97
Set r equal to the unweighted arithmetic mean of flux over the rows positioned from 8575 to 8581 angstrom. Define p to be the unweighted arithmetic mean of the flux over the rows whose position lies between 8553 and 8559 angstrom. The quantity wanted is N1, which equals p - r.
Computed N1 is -0.32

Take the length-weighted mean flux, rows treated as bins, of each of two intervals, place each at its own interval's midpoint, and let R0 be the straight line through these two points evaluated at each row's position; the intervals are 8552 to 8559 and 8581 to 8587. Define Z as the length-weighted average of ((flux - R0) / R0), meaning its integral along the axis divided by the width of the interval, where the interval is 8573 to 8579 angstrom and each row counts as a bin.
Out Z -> 0.001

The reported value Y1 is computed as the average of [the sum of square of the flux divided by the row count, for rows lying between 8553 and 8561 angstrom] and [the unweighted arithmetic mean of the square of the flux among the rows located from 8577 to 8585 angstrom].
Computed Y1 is 80.8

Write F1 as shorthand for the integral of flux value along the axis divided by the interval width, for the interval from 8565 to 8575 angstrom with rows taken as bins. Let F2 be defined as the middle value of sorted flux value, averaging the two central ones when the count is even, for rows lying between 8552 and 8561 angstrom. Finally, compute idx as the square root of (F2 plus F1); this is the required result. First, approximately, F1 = 8.926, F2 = 8.81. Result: 4.21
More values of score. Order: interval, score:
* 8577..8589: -110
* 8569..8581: -109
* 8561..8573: -106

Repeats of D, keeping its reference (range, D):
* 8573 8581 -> 0.13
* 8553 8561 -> -0.38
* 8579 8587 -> -0.01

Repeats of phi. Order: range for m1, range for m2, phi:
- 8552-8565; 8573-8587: 9.5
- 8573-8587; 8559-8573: 8.7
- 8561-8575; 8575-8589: 9.4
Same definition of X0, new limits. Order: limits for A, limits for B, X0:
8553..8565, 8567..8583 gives 0.97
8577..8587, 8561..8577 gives 1.03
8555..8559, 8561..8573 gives 0.99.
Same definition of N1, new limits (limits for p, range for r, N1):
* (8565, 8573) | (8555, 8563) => 0.12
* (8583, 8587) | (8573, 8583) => 0.05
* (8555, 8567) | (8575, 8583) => -0.35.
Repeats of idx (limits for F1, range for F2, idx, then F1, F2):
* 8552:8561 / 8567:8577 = 4.22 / 8.833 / 8.98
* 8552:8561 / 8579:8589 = 4.24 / 8.833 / 9.17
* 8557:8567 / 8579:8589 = 4.24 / 8.795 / 9.17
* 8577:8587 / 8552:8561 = 4.24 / 9.176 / 8.81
